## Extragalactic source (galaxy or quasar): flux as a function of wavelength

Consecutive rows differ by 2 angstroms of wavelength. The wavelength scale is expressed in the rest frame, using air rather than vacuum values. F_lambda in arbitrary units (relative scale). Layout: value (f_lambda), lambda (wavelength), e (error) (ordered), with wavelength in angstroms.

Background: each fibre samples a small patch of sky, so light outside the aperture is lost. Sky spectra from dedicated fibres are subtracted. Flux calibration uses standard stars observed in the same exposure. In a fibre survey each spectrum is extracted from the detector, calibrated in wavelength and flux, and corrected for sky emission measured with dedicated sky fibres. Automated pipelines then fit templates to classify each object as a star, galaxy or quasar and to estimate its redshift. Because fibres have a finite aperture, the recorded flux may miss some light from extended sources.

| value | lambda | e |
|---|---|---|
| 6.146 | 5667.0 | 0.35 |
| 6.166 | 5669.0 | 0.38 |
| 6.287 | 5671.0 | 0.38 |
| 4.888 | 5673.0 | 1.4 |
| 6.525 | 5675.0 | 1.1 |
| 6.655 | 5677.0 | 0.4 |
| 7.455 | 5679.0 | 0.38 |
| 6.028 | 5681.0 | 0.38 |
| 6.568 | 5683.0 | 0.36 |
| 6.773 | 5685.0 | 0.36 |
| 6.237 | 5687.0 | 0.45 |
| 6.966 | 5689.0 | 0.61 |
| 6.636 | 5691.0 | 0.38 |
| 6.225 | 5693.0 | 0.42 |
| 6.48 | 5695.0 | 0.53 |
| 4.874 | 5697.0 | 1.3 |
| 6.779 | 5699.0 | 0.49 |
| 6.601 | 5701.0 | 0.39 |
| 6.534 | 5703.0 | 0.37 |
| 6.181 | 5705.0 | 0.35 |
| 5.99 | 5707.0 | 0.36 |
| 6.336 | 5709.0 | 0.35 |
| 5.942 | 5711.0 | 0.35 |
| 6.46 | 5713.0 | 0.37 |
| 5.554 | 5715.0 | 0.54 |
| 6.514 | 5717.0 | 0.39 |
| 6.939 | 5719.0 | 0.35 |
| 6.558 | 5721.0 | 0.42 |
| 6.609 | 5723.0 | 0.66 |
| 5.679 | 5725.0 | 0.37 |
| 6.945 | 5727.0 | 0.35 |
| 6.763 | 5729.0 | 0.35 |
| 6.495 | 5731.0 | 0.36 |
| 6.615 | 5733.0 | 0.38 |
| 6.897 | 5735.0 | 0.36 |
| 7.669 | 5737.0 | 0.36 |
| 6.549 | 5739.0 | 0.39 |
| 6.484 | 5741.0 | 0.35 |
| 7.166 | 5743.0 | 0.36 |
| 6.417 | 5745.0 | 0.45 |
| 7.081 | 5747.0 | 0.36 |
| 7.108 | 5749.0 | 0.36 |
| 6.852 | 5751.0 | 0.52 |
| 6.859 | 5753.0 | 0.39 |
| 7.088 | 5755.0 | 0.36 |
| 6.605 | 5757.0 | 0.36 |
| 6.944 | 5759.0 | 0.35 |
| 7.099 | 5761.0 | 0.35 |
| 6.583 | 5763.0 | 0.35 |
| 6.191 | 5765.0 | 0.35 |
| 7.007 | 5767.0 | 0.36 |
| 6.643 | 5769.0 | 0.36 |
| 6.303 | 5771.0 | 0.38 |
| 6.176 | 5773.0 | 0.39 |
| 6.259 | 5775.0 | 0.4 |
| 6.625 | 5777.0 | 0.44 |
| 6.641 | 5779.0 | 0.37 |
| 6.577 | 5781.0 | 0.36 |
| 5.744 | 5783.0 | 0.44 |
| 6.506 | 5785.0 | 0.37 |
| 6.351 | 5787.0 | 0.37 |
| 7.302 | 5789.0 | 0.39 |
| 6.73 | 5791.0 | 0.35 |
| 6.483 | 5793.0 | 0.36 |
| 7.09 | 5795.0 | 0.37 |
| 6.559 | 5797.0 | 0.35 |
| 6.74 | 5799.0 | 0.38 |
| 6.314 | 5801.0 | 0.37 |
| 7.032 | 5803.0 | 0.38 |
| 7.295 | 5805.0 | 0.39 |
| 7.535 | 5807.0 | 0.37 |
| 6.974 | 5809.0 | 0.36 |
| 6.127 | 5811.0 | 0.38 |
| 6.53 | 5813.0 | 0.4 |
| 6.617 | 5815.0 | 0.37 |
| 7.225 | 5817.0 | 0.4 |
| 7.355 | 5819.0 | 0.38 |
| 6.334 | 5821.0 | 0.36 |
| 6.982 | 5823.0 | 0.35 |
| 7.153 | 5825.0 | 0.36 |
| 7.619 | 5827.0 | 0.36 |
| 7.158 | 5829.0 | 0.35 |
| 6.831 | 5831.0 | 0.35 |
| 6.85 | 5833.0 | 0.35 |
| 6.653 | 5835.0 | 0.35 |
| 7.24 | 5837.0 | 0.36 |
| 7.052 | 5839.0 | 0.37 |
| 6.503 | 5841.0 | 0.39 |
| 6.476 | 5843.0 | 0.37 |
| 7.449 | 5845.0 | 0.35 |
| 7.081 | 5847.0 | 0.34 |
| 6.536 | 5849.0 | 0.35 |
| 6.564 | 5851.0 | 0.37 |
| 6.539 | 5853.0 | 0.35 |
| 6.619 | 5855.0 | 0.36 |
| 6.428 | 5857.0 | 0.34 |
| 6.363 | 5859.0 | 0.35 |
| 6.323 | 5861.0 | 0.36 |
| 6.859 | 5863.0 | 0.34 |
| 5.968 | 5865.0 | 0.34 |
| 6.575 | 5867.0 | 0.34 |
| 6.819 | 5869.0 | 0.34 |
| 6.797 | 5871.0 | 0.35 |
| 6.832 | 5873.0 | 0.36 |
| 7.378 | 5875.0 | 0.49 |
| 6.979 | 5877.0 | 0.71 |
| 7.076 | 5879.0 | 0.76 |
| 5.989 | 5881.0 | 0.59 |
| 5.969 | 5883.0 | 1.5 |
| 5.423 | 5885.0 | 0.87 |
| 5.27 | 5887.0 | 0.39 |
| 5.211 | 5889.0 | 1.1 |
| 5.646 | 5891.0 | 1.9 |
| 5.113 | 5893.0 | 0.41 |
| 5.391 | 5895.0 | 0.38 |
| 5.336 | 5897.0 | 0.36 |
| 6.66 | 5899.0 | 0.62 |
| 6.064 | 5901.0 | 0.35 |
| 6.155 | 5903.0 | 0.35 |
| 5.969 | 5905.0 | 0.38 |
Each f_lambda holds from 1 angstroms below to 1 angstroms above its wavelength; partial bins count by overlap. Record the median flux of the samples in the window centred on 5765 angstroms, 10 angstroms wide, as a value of 6.64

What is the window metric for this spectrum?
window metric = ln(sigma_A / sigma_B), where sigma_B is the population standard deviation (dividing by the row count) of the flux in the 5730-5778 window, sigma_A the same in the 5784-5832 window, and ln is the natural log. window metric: 0.1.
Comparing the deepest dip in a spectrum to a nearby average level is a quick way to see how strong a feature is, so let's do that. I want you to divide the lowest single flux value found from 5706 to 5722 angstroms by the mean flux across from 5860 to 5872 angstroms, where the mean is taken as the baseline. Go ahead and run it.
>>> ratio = 0.85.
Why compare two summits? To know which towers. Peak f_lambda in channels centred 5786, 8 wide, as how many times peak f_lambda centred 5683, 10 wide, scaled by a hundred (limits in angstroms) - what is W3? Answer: 98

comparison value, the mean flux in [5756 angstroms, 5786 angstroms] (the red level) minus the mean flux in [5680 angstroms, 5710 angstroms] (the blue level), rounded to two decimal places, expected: 0.18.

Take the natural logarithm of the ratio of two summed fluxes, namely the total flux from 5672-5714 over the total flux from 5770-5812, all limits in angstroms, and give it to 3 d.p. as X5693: -0.046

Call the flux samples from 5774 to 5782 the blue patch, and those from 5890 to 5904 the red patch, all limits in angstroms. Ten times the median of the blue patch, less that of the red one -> 60.4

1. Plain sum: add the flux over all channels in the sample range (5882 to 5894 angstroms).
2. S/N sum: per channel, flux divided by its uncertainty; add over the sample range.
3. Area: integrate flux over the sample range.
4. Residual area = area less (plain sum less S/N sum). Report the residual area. 77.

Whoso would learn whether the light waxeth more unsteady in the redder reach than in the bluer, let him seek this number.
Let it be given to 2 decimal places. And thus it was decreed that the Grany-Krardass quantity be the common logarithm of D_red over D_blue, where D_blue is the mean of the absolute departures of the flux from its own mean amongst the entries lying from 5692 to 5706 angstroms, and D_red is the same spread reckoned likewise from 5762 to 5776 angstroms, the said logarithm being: -0.21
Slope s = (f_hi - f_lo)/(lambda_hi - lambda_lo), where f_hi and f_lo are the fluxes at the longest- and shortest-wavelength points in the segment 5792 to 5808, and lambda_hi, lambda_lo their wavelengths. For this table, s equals 0.075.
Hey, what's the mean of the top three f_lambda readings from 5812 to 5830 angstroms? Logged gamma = 7.4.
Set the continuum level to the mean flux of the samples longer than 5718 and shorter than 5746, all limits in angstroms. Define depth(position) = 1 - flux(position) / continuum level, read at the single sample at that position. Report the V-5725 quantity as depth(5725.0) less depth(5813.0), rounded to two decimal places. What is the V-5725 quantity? 0.13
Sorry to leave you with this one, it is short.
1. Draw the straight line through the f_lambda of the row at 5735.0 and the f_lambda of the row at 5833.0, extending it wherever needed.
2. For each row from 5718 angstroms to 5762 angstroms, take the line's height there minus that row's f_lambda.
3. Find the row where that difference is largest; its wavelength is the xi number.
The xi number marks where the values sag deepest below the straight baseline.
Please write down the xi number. 5725.0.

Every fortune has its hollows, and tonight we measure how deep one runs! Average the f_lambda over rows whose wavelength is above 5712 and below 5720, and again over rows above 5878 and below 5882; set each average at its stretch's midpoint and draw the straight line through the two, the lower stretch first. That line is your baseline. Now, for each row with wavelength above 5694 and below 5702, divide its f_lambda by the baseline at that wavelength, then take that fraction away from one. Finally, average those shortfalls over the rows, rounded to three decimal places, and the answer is 0.026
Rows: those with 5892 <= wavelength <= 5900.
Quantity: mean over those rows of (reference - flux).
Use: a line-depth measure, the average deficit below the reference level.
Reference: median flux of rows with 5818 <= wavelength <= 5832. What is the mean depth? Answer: 1.53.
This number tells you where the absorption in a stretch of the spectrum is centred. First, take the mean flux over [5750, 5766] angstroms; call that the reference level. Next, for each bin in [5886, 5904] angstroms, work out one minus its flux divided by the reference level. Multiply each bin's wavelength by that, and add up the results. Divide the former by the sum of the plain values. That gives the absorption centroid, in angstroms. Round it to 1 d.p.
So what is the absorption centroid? 5893.4 angstroms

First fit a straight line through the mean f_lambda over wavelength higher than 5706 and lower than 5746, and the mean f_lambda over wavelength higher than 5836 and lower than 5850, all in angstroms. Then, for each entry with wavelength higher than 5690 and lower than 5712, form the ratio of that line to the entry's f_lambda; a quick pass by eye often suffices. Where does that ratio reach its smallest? 5699.0 angstroms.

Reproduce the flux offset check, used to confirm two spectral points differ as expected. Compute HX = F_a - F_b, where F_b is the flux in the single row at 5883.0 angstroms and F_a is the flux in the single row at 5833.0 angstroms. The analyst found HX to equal 0.88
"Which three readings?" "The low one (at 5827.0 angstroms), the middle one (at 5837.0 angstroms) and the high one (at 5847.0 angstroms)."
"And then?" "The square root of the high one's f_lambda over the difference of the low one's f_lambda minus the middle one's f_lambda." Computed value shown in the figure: 4.3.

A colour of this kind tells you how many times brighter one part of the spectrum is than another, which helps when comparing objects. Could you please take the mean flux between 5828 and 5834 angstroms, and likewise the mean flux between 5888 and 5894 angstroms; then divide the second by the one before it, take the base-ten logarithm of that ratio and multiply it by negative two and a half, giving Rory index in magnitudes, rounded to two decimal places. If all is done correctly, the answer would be 0.29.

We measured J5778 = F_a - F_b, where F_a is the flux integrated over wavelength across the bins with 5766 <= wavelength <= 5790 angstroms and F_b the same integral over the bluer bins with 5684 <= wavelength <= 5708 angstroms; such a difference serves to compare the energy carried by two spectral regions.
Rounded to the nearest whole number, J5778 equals 4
